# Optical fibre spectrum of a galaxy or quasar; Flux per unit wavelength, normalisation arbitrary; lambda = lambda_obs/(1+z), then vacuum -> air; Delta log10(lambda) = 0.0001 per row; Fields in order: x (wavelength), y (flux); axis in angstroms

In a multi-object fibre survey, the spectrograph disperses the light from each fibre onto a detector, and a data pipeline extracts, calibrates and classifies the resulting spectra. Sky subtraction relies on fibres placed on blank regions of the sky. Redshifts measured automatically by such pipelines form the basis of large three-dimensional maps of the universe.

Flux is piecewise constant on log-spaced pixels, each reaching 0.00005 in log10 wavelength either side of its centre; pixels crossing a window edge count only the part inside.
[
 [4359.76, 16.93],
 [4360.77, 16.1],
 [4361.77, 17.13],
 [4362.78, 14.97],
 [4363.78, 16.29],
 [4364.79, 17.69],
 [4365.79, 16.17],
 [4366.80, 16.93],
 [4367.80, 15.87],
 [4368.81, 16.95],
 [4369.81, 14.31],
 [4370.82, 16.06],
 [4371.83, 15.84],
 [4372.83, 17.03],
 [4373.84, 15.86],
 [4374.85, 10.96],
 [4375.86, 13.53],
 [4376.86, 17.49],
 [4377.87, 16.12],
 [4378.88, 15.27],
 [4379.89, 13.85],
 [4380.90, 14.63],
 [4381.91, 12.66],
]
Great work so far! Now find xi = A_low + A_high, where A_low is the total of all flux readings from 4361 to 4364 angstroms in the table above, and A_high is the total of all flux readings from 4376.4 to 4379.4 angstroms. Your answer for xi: 97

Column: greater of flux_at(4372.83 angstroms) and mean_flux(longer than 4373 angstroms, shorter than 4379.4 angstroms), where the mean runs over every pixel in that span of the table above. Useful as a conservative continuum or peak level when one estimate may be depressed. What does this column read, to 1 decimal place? 17.0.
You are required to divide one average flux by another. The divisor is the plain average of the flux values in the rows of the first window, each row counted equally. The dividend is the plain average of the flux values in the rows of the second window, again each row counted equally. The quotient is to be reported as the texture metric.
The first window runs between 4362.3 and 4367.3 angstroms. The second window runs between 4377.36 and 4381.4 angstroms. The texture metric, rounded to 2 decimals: 0.91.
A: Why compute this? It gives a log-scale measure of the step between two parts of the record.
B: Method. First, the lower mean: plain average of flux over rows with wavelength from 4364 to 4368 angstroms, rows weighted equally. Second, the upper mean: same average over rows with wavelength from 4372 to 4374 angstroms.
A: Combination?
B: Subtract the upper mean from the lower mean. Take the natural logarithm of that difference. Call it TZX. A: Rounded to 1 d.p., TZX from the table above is -1.5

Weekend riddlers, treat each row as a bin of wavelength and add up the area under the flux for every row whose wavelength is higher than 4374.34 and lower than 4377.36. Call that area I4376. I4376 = 42.3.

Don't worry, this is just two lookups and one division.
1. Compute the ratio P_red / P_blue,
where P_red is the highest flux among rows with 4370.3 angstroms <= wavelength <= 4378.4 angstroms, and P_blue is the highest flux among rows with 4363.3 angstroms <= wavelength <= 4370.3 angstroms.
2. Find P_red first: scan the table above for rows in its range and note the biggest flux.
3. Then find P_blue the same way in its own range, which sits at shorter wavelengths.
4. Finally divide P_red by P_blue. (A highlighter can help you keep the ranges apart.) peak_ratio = 0.99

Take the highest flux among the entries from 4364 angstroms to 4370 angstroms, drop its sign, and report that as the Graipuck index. 17.7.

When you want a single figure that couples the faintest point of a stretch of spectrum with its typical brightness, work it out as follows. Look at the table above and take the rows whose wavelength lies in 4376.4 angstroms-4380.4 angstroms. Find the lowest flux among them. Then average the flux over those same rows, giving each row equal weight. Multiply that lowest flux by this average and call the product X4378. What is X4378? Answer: 217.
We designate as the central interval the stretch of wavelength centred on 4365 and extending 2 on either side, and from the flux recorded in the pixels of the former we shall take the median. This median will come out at 16.6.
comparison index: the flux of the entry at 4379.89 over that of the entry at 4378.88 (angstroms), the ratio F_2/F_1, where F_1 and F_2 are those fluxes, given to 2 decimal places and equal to 0.91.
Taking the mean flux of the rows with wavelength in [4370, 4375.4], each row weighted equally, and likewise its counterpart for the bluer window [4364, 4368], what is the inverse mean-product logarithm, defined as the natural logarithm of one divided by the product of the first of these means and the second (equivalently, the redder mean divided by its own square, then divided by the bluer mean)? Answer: -5.53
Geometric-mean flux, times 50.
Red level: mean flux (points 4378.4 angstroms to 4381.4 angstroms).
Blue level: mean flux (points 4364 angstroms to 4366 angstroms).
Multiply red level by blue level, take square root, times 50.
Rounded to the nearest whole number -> 786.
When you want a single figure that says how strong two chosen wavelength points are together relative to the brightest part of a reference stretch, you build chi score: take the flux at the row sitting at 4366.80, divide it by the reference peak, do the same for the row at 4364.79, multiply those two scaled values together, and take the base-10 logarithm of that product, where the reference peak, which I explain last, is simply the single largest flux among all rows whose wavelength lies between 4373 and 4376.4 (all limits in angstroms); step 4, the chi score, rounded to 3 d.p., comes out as 0.076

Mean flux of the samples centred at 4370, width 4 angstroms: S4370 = 15.8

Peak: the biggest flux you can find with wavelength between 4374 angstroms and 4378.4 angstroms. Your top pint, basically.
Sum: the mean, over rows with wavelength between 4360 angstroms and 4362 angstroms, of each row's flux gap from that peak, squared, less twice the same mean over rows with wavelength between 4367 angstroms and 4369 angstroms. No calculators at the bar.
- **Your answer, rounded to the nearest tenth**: -1.9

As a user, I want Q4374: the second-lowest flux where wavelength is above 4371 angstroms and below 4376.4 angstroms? 13.53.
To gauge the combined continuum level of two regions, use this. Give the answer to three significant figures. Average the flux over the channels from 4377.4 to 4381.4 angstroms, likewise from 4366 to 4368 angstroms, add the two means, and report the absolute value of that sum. 31.4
